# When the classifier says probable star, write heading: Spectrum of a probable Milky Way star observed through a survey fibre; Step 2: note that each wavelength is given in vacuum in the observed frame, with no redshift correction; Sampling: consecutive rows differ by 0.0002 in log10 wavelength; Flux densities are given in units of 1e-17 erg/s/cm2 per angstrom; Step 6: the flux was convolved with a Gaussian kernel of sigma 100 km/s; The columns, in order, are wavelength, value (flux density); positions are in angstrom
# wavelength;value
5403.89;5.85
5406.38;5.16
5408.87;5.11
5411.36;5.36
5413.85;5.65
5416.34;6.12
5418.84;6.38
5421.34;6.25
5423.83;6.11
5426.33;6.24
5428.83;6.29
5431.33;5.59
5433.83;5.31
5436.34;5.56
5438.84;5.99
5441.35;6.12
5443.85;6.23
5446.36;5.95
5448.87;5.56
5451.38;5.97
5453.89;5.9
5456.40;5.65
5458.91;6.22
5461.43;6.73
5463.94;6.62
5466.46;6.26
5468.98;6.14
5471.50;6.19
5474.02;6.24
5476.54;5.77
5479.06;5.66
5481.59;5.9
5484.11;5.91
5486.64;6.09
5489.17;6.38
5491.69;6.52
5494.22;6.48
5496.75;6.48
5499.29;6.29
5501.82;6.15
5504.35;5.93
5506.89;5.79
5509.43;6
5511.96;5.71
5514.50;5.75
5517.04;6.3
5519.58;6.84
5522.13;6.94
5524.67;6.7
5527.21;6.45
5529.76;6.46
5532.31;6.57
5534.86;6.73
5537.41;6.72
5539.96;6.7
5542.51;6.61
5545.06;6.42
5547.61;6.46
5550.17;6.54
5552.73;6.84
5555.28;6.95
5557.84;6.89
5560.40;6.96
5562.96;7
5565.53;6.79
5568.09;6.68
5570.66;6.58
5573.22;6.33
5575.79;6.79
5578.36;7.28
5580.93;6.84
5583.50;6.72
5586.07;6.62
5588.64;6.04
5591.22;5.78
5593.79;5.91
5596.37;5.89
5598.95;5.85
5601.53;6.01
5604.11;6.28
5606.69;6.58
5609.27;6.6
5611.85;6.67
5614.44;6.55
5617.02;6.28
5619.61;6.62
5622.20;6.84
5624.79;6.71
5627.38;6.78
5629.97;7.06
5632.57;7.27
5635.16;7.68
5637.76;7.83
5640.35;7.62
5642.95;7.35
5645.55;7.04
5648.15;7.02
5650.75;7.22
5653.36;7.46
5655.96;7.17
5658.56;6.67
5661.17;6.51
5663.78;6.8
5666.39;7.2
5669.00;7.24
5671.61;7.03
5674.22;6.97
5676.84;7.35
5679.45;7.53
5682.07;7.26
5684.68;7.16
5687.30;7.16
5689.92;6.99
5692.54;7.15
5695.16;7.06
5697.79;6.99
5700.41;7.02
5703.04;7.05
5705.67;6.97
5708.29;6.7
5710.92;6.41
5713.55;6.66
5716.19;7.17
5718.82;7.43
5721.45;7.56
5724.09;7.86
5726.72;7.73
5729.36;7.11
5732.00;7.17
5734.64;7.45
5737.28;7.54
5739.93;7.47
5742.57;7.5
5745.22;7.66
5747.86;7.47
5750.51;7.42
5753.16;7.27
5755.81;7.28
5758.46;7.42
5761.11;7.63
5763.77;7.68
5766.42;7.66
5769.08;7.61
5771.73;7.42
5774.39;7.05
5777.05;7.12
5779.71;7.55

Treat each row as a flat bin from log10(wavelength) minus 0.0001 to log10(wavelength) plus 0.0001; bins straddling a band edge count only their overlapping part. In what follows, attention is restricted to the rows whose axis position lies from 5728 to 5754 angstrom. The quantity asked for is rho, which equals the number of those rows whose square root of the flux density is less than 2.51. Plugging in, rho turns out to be 0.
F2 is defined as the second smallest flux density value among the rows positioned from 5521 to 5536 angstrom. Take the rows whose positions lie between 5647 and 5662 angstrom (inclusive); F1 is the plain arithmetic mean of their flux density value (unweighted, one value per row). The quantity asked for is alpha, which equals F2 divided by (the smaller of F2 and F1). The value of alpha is 1.000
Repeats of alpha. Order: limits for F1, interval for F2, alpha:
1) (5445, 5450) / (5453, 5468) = 1.025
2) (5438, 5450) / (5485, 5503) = 1.030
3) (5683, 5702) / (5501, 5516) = 1.000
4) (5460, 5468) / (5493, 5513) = 1.000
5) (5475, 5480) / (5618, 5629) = 1.174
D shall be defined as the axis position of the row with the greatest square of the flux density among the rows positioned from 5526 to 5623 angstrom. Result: 5578.36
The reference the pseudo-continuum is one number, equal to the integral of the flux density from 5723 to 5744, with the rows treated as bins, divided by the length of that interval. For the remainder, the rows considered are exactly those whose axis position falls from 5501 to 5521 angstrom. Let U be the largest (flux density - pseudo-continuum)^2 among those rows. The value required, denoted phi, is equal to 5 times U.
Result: 16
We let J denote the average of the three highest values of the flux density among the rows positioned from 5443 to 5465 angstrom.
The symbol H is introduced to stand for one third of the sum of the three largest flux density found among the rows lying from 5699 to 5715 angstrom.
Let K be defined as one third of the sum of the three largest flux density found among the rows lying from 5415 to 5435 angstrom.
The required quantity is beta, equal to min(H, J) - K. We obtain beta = 0.2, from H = 7.0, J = 6.53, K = 6.3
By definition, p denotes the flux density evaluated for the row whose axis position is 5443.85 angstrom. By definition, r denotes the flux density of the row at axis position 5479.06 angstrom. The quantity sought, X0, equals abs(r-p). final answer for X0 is 0.6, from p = 6.23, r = 5.66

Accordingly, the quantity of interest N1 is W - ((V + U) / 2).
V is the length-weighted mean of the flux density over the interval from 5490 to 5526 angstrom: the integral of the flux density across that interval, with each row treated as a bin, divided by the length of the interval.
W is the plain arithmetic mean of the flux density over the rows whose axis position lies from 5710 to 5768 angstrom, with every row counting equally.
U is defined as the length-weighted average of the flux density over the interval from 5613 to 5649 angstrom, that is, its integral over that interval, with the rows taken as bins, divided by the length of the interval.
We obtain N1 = 0.7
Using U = 7.0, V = 6.3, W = 7.4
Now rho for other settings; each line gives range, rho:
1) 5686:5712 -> 0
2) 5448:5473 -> 8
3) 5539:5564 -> 0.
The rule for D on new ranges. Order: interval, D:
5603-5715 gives 5637.76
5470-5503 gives 5491.69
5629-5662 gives 5637.76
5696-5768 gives 5724.09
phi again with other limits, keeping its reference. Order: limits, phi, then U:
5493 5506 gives 12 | 2.4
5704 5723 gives 6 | 1.1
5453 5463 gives 17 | 3.3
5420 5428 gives 9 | 1.9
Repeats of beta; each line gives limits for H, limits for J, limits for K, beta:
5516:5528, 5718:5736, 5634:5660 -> -0.9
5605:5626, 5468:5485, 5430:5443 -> 0.3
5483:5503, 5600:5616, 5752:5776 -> -1.2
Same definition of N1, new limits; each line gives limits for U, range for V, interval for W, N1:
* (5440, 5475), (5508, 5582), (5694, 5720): 0.6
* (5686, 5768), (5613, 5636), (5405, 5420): -1.4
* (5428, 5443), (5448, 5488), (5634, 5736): 1.2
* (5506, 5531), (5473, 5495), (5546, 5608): 0.3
